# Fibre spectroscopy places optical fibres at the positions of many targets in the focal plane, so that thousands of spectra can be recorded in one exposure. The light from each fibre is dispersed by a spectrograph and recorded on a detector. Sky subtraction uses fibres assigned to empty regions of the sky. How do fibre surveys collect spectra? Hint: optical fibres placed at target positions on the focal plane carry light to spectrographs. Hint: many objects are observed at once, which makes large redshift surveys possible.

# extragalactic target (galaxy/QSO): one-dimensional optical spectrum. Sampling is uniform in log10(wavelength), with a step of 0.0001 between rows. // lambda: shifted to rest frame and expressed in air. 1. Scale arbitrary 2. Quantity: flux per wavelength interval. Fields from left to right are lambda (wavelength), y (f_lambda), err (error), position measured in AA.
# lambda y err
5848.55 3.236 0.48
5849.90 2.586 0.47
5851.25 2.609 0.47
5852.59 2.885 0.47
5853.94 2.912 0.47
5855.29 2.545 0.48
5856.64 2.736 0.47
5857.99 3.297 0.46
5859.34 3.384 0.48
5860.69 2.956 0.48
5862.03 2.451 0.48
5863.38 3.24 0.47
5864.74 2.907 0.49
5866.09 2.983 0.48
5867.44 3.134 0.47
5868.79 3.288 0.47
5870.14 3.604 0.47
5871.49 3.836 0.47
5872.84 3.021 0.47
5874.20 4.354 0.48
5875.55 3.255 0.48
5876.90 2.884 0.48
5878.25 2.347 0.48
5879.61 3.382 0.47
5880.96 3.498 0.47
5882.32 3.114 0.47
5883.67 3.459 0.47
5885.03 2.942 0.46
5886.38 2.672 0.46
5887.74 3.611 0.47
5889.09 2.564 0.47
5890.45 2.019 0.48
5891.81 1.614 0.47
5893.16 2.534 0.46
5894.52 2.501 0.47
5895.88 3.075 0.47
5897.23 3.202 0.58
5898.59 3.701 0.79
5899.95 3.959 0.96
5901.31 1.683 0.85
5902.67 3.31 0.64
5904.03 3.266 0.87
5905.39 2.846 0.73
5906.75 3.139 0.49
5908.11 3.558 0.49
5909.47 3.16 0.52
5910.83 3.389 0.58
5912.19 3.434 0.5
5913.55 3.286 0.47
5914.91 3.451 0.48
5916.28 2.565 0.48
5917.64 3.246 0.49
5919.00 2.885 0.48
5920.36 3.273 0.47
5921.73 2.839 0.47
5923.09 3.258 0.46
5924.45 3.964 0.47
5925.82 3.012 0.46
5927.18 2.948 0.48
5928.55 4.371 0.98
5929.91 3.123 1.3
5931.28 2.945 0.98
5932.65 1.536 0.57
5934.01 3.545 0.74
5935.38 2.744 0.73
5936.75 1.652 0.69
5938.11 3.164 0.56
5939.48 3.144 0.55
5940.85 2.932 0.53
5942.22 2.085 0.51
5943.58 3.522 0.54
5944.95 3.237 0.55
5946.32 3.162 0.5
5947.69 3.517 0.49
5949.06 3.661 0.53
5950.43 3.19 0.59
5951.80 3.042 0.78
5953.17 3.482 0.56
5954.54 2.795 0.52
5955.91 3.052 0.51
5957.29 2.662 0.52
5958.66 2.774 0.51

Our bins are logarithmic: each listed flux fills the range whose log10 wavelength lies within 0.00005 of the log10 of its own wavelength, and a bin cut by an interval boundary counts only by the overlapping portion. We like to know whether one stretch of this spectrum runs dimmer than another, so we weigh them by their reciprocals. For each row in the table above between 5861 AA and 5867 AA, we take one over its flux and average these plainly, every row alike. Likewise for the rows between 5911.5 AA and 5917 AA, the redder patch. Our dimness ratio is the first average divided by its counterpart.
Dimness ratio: 1.09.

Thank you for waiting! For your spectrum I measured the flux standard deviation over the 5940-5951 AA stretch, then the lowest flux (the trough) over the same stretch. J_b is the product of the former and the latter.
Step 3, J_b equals 1.0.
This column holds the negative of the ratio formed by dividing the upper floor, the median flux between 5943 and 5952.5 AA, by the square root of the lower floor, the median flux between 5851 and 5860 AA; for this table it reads -1.91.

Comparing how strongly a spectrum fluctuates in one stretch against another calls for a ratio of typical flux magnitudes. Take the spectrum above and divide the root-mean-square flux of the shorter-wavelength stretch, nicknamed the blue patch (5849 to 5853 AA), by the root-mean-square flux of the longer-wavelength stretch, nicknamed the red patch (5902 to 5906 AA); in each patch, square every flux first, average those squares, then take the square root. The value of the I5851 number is 0.86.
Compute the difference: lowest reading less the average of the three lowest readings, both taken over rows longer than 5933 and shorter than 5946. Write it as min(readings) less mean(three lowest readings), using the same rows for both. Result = -0.51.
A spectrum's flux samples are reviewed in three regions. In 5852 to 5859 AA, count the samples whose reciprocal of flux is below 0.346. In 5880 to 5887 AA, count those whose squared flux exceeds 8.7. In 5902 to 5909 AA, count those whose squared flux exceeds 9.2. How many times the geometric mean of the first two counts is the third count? 1.6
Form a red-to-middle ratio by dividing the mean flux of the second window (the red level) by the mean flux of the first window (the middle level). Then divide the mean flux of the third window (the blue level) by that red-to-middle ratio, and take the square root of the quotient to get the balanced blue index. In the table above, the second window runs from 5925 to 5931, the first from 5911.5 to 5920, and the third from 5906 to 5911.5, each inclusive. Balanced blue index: 1.76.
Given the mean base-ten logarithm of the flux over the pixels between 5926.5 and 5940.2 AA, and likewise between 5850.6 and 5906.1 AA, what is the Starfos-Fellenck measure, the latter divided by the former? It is 1.06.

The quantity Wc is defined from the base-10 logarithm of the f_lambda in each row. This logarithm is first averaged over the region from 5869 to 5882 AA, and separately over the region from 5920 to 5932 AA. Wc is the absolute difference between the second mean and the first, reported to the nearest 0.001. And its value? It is 0.005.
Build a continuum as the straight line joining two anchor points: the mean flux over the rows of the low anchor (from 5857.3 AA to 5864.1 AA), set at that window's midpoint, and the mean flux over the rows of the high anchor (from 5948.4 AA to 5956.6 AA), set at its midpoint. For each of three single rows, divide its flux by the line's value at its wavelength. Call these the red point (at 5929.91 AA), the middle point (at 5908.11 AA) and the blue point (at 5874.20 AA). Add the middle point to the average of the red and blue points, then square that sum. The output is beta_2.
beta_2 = 5.4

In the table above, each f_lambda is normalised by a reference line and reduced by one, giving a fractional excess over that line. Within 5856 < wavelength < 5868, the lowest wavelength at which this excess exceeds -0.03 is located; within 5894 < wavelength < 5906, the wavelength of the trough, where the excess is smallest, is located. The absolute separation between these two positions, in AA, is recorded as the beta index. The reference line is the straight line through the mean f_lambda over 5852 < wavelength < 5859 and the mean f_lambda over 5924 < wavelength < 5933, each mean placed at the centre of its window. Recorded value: 43.3 AA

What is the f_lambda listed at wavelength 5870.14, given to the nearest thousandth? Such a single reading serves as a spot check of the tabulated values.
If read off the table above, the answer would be 3.604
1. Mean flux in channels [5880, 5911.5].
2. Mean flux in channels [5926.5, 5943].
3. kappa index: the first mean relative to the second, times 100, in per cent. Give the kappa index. 105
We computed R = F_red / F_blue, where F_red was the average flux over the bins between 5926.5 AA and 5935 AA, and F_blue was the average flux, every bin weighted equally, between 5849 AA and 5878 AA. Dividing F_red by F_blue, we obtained 1.00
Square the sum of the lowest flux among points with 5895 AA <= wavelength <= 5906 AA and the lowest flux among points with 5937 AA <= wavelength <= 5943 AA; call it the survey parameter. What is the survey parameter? 14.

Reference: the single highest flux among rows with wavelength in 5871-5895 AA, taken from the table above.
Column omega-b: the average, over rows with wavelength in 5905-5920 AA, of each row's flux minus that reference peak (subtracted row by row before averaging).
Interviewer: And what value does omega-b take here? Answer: -1.2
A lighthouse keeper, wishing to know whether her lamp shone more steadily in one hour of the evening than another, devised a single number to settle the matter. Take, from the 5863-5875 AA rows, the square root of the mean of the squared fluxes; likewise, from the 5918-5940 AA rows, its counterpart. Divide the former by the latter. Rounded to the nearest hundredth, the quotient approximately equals 1.10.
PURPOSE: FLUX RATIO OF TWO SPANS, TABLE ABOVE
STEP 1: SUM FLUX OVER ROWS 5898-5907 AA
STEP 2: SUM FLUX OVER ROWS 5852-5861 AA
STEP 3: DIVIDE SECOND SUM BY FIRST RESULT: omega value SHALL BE 0.95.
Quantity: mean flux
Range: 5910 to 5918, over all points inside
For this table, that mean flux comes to 3.2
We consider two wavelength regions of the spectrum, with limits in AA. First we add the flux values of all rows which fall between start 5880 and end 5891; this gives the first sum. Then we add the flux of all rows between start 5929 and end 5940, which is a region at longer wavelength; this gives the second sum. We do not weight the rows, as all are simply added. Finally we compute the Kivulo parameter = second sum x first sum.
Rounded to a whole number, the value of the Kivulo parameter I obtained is 522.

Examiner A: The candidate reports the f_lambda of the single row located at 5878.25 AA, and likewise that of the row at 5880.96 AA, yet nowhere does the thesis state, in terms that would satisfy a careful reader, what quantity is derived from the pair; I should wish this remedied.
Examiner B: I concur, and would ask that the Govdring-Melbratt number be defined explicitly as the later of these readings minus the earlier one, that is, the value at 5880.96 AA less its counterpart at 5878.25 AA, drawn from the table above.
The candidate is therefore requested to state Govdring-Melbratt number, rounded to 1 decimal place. 1.2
